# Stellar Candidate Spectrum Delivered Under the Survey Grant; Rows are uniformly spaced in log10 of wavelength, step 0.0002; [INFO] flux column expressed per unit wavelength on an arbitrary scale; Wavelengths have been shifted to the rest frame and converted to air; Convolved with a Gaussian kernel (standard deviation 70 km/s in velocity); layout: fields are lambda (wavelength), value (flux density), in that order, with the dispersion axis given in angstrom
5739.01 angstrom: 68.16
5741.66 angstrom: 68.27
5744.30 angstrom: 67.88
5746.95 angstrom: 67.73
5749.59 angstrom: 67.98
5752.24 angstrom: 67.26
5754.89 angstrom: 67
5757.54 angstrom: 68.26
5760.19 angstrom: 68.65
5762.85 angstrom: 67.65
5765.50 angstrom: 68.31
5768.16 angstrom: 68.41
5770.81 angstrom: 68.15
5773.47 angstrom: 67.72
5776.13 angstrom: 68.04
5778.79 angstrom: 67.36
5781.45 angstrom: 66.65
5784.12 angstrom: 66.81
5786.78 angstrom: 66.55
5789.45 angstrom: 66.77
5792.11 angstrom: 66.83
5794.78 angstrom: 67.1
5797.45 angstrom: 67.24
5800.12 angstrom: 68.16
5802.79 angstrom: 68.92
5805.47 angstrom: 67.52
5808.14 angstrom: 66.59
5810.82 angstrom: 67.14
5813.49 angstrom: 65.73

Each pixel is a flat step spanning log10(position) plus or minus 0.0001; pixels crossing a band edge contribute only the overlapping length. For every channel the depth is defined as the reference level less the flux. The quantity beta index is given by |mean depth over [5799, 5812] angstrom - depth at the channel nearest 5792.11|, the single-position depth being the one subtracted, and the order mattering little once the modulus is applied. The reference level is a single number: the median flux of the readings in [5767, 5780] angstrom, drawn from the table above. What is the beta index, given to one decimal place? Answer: 0.8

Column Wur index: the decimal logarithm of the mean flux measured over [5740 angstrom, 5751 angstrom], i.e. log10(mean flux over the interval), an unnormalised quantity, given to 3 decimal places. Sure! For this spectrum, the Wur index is 1.832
